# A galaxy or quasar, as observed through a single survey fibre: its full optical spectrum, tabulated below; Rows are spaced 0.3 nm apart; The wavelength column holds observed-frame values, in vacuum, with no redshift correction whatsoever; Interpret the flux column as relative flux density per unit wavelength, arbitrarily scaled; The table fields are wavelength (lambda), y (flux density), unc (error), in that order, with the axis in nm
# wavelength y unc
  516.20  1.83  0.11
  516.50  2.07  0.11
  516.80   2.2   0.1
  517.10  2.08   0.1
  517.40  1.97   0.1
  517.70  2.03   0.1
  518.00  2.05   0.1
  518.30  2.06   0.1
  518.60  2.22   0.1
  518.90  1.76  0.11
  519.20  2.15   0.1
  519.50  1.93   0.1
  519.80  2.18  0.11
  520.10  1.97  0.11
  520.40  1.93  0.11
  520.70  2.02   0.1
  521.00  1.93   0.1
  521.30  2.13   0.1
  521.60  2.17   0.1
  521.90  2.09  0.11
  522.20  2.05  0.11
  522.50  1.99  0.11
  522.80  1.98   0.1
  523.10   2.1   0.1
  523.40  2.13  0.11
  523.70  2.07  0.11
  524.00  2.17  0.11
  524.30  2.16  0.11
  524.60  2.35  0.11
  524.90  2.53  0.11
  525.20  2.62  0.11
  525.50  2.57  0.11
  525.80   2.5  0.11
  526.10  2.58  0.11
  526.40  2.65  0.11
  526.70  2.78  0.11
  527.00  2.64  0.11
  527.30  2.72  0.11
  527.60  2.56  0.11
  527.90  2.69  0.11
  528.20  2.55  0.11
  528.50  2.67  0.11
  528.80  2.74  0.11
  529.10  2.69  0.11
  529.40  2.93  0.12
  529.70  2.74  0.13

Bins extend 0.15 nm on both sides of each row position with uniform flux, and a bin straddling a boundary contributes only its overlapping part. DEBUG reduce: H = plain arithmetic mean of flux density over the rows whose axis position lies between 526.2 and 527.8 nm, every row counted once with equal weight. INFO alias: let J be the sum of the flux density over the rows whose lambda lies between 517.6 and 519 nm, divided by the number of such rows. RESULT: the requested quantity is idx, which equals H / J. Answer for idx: 1.3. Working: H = 2.67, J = 2.02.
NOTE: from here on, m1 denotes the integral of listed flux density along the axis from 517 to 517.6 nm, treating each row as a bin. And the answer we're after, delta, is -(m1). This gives -1.21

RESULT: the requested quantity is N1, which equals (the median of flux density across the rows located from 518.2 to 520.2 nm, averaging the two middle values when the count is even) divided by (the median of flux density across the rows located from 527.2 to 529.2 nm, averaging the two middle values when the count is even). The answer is 0.8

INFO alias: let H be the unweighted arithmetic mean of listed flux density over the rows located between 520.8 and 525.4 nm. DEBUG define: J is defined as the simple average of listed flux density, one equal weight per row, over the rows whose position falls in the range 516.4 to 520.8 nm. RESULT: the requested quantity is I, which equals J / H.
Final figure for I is 0.94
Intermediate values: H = 2.16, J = 2.0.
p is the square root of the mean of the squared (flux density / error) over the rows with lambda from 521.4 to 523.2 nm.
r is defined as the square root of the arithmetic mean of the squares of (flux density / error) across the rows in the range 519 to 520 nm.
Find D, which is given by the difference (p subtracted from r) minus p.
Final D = -19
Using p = 19.7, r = 20.2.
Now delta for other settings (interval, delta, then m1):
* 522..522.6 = -1.22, 1.22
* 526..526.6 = -1.58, 1.58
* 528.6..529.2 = -1.63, 1.63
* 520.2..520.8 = -1.18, 1.18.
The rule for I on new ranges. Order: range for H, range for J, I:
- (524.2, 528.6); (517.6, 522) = 0.79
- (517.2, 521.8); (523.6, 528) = 1.23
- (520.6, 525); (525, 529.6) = 1.25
